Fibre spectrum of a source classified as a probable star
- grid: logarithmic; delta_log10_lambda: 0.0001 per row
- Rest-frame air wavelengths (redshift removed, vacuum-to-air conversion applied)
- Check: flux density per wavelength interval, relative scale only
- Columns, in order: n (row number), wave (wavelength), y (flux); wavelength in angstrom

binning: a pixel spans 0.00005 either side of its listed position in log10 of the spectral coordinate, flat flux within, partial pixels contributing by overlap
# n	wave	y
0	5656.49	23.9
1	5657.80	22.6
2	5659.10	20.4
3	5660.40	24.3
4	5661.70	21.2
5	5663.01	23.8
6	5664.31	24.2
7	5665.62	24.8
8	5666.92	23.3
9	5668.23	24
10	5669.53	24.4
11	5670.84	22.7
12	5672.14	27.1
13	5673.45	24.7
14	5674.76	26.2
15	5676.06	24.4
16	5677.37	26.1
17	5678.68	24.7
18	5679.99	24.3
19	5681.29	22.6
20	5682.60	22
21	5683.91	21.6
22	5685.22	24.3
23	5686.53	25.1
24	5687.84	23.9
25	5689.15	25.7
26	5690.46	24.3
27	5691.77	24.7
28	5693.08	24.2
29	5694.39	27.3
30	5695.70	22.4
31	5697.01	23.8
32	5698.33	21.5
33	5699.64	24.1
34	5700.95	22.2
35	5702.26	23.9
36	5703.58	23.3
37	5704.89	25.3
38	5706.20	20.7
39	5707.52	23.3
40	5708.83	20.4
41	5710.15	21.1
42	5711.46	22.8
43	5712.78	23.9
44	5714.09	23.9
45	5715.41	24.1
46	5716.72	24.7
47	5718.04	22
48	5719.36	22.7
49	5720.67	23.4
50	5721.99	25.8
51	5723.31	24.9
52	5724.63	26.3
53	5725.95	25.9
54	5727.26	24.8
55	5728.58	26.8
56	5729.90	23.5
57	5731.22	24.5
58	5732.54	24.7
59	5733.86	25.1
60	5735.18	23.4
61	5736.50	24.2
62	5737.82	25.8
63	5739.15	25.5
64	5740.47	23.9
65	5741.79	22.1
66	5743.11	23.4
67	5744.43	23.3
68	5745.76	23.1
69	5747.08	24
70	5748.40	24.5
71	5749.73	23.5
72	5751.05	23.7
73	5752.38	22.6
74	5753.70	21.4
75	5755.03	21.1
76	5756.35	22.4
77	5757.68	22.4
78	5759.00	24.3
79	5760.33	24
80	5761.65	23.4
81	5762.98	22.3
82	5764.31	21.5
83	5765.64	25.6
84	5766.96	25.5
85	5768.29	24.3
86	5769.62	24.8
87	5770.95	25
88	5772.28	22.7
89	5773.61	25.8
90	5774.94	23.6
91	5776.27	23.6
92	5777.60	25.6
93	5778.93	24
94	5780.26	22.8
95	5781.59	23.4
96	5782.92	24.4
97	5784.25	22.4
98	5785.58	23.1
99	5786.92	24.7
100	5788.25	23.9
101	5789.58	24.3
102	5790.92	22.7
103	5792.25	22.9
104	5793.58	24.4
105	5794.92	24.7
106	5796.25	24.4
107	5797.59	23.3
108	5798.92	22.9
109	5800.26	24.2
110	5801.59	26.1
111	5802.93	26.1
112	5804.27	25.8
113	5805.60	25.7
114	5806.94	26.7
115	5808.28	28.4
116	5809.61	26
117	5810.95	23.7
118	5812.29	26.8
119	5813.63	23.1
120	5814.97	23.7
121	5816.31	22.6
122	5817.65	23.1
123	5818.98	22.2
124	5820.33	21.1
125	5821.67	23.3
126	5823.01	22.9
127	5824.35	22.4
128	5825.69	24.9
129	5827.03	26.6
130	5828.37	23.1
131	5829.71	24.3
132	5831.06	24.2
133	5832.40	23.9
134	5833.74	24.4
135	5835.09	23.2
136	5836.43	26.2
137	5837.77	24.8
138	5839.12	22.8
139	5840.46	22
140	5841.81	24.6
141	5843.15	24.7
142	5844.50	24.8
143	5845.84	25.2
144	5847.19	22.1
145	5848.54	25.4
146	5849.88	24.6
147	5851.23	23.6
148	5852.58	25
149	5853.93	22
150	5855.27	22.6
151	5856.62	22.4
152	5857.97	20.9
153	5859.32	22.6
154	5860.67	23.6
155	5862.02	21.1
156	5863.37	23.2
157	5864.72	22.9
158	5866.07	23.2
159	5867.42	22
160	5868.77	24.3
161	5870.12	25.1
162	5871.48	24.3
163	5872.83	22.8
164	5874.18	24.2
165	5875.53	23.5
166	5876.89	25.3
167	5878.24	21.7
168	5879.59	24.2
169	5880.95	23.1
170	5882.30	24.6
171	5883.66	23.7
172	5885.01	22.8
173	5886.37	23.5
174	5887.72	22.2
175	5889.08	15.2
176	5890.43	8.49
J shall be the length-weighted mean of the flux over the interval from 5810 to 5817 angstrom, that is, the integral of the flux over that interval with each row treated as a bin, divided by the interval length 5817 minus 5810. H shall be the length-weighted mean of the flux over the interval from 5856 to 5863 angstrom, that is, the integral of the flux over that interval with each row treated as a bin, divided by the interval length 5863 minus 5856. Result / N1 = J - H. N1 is 1.9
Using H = 22.2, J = 24.0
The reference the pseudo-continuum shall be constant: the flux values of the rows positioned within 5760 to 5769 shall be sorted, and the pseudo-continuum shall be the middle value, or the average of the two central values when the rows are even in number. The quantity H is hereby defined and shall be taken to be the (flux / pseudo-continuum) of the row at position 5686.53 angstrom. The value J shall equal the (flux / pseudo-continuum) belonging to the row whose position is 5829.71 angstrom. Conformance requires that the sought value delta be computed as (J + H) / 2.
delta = 1.03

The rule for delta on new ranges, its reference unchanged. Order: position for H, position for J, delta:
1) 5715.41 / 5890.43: 0.68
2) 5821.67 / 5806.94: 1.04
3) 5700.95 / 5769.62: 0.98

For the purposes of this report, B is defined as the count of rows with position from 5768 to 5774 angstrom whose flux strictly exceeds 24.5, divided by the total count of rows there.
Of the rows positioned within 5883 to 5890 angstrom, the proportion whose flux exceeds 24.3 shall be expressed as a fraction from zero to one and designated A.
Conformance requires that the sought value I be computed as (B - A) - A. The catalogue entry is 0.6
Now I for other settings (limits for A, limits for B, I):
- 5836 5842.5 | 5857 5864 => -1.2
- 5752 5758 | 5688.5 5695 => 0.6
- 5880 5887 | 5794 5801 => -0.2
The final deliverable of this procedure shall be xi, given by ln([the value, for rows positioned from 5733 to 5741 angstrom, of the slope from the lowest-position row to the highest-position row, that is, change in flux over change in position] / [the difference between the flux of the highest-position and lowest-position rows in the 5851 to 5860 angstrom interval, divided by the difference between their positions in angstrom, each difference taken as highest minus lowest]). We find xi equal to 0.4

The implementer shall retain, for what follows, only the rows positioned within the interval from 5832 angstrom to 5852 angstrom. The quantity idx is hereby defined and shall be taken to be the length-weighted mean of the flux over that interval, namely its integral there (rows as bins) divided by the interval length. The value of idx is 24.2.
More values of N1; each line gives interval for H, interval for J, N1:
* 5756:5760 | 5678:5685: 0.0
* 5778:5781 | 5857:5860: -1.8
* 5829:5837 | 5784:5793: -0.8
